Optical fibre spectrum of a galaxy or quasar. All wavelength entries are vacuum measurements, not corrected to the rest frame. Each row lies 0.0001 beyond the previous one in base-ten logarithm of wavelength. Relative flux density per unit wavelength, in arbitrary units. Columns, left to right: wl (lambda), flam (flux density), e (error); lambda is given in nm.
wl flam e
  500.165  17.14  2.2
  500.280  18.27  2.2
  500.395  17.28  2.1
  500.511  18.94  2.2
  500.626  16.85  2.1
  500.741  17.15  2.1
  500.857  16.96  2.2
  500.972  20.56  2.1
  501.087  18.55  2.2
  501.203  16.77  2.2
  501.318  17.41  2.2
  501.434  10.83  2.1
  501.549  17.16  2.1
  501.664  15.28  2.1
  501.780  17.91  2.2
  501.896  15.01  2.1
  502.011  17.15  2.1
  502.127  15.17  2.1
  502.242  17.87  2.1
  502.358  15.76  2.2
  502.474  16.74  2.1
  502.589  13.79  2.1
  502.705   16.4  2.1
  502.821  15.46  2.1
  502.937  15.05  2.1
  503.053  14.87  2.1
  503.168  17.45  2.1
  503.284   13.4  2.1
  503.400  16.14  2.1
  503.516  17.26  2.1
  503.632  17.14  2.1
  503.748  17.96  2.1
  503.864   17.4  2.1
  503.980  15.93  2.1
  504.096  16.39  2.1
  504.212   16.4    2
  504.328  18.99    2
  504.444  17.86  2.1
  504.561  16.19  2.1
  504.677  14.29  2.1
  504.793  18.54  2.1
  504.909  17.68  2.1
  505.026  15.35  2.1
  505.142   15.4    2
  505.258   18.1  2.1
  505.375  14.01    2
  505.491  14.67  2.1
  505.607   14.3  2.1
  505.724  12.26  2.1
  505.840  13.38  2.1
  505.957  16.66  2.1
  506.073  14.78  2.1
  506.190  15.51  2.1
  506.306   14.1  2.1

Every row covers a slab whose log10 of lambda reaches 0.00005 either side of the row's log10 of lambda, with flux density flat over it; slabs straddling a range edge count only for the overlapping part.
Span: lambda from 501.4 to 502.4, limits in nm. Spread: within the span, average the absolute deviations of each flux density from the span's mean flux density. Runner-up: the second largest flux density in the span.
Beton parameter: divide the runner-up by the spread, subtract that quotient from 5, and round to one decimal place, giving -6.6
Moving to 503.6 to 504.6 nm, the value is -17.1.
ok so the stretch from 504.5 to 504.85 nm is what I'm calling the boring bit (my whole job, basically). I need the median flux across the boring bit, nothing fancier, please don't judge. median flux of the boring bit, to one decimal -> 16.2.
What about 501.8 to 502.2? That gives 15.2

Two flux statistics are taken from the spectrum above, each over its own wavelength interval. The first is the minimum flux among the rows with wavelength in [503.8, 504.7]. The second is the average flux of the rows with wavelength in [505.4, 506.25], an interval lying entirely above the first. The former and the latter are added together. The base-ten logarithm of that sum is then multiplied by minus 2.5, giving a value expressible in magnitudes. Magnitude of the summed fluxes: -3.65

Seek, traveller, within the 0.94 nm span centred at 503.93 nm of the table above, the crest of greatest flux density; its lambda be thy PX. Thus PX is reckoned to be 504.328 nm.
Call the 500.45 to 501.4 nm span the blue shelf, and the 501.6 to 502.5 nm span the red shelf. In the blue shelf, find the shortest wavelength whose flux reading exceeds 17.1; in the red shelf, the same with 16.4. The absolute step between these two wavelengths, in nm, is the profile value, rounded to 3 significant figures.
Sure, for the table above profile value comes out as 1.27 nm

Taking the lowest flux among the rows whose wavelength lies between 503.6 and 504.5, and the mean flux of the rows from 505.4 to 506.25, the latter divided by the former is 0.91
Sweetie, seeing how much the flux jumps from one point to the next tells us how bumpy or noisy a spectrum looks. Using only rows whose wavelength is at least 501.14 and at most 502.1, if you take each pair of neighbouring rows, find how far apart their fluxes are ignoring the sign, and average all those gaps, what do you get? 3.30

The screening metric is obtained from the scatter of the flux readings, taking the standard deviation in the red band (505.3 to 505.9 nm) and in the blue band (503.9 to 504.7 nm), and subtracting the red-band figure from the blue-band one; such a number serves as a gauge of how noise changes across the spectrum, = 0.5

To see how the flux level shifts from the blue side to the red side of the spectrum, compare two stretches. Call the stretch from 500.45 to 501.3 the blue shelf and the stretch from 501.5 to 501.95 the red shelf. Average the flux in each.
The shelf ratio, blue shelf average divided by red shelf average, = 1.10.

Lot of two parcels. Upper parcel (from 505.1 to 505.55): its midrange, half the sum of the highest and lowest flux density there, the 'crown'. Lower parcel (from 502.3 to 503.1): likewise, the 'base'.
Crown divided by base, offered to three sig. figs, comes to 1.05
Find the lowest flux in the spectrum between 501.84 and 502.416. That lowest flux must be 15.01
